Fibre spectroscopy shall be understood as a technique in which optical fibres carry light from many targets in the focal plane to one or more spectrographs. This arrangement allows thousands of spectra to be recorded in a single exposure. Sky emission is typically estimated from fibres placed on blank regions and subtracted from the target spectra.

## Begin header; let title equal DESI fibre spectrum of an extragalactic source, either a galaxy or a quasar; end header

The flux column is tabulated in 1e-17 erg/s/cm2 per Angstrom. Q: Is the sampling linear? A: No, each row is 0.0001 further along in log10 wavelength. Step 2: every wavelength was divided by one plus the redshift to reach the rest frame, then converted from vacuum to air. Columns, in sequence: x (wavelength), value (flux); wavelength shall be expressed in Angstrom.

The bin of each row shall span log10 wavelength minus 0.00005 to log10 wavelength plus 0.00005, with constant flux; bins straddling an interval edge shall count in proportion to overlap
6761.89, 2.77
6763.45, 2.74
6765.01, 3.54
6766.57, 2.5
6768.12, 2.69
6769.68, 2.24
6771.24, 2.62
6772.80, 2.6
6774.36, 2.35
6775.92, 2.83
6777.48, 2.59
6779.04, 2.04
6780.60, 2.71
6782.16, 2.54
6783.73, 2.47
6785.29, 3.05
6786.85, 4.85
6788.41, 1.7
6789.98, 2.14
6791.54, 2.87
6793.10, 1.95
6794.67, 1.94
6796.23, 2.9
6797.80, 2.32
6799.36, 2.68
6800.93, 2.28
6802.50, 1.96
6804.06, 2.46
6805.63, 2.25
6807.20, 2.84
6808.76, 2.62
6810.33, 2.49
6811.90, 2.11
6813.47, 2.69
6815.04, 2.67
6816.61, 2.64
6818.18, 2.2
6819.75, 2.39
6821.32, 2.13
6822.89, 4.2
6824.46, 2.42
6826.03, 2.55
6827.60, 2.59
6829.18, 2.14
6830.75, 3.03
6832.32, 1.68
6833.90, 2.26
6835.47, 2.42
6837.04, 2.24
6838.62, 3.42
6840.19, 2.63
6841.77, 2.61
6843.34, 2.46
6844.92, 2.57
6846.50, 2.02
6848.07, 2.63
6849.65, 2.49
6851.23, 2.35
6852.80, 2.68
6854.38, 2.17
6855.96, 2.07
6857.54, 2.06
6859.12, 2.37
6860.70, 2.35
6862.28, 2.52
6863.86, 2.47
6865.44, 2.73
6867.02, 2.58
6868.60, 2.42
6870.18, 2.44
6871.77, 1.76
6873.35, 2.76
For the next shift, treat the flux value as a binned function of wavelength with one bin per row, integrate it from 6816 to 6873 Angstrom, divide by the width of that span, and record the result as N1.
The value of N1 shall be 2.47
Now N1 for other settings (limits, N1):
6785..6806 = 2.52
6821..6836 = 2.56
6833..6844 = 2.57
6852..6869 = 2.40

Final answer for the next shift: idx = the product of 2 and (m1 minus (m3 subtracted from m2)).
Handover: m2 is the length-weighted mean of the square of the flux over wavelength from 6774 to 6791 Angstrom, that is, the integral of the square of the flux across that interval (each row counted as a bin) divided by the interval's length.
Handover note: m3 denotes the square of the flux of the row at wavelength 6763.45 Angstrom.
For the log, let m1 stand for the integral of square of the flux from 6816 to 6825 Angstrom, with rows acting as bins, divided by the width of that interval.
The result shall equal 15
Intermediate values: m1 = 7.7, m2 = 7.8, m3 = 7.5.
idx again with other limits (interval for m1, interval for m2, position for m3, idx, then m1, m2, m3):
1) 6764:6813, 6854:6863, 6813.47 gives 18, 6.8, 5.1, 7.2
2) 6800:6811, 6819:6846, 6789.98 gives 7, 5.9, 6.9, 4.6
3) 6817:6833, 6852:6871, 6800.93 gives 12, 6.9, 5.8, 5.2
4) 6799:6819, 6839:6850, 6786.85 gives 46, 6.1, 6.4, 23.5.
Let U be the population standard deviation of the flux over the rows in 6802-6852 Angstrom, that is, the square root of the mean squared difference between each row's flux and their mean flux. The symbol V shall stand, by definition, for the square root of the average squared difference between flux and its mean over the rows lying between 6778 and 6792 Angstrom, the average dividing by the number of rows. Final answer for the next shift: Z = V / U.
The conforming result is 1.9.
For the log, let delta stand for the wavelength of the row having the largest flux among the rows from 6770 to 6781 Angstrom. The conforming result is 6775.92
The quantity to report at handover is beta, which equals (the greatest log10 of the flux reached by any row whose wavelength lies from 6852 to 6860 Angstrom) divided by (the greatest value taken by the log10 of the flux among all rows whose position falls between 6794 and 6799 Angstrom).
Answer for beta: 0.93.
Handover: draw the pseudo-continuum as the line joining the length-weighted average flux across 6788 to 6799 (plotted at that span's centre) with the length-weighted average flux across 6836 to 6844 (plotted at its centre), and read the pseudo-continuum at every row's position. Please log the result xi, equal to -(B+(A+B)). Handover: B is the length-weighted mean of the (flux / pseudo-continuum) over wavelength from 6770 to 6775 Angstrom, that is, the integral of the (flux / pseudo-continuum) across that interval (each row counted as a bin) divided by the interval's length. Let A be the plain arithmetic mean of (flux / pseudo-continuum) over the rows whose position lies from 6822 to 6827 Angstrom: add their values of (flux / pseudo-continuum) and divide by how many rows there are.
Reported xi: -3.56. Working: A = 1.20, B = 1.18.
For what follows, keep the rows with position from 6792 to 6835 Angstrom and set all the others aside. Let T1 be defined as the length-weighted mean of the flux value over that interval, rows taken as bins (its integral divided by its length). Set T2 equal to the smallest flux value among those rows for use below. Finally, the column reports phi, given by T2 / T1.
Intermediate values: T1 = 2.46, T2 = 1.68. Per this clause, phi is 0.68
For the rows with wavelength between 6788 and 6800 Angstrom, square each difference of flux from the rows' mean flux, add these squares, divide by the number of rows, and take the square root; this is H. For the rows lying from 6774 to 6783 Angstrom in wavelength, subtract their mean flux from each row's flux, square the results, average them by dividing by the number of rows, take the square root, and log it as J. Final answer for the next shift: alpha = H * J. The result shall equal 0.11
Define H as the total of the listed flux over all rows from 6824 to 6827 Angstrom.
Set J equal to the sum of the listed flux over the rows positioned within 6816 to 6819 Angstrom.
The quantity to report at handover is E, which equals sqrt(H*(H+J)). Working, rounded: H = 4.97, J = 4.84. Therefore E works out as 6.98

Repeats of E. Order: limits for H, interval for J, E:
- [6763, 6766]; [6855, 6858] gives 8.09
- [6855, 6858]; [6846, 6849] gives 6.02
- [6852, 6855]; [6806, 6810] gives 7.07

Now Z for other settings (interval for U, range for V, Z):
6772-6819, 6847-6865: 0.4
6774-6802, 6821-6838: 0.9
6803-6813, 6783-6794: 4.1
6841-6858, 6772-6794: 3.0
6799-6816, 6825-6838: 1.4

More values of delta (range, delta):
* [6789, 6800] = 6796.23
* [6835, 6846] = 6838.62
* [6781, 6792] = 6786.85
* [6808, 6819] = 6813.47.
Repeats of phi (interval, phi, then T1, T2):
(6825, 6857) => 0.69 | 2.45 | 1.68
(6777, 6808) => 0.67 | 2.53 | 1.7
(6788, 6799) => 0.74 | 2.30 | 1.7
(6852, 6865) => 0.88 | 2.35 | 2.06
